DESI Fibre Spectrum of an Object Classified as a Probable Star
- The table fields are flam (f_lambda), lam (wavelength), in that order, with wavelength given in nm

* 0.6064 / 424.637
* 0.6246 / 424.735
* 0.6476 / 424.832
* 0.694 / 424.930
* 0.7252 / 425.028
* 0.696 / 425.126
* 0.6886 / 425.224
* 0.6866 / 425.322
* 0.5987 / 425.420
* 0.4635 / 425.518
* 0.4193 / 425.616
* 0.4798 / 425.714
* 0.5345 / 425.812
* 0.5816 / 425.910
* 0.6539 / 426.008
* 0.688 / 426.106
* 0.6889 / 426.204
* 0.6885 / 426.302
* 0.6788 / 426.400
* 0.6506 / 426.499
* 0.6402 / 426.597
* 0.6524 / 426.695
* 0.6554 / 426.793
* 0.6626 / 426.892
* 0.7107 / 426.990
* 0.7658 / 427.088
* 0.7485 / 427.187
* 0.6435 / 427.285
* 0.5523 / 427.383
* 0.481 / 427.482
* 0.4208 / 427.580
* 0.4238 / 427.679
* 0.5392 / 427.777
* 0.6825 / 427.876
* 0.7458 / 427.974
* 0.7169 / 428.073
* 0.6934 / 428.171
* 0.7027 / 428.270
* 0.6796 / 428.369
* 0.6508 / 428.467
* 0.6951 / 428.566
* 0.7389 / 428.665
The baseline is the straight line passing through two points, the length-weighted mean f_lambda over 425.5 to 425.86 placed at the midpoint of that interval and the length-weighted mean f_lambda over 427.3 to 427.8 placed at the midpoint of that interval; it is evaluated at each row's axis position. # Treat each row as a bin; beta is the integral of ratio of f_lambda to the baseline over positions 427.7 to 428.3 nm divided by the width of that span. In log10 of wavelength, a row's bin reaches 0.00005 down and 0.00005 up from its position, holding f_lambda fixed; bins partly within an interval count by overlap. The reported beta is 1.35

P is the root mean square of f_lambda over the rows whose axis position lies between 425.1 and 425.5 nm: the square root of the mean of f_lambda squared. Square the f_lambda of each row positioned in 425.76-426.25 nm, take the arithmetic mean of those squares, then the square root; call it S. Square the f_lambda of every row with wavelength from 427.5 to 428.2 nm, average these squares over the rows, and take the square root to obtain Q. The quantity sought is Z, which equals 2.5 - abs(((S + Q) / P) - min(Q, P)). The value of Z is 1.25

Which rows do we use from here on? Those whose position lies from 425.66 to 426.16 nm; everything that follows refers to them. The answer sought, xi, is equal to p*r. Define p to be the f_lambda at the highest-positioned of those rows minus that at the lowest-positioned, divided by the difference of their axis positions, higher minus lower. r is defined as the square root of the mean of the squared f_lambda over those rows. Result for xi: 0.31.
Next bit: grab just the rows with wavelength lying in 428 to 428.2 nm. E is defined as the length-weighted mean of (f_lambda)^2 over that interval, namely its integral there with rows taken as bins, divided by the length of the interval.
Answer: 0.51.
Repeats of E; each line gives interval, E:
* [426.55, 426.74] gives 0.42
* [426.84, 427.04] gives 0.47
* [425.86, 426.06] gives 0.38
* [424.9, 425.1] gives 0.50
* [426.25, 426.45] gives 0.47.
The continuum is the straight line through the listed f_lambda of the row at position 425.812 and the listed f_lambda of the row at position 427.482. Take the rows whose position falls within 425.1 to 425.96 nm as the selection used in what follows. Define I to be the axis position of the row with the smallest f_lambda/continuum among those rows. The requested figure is 425.616 nm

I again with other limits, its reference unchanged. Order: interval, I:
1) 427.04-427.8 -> 427.580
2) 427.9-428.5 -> 428.467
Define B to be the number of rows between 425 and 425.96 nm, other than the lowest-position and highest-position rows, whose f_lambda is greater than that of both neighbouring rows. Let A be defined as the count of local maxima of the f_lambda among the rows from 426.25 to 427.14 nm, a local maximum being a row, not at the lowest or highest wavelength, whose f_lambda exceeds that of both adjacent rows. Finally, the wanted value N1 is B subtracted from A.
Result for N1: 0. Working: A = 0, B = 0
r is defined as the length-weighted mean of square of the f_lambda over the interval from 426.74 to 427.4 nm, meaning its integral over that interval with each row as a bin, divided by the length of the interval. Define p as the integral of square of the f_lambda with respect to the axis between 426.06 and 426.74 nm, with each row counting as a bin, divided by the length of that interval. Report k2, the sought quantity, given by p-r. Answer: -0.02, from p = 0.449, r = 0.470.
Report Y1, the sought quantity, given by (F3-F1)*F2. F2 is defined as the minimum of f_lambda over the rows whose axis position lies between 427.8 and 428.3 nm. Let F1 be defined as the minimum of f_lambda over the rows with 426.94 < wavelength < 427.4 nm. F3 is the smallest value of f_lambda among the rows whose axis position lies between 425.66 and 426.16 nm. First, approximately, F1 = 0.5523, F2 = 0.6825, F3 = 0.4798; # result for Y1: -0.049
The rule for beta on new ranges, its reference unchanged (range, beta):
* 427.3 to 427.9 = 1.05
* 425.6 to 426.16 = 1.19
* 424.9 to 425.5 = 1.42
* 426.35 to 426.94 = 1.36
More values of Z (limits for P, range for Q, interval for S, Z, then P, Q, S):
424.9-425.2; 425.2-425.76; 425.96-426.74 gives 1.32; 0.705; 0.57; 0.668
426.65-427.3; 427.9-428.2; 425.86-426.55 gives 1.20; 0.693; 0.72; 0.662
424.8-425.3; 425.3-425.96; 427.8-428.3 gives 1.23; 0.691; 0.54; 0.709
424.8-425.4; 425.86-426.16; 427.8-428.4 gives 1.19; 0.690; 0.64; 0.704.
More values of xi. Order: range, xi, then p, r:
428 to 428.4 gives -0.09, -0.1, 0.70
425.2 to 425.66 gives -0.40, -0.7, 0.58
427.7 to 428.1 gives 0.41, 0.6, 0.68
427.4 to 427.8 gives 0.09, 0.2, 0.47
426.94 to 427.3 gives -0.16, -0.2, 0.72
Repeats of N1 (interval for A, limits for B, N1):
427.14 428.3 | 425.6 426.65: 0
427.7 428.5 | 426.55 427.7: 1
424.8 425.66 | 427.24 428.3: 0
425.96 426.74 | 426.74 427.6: 0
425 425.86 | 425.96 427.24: -2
